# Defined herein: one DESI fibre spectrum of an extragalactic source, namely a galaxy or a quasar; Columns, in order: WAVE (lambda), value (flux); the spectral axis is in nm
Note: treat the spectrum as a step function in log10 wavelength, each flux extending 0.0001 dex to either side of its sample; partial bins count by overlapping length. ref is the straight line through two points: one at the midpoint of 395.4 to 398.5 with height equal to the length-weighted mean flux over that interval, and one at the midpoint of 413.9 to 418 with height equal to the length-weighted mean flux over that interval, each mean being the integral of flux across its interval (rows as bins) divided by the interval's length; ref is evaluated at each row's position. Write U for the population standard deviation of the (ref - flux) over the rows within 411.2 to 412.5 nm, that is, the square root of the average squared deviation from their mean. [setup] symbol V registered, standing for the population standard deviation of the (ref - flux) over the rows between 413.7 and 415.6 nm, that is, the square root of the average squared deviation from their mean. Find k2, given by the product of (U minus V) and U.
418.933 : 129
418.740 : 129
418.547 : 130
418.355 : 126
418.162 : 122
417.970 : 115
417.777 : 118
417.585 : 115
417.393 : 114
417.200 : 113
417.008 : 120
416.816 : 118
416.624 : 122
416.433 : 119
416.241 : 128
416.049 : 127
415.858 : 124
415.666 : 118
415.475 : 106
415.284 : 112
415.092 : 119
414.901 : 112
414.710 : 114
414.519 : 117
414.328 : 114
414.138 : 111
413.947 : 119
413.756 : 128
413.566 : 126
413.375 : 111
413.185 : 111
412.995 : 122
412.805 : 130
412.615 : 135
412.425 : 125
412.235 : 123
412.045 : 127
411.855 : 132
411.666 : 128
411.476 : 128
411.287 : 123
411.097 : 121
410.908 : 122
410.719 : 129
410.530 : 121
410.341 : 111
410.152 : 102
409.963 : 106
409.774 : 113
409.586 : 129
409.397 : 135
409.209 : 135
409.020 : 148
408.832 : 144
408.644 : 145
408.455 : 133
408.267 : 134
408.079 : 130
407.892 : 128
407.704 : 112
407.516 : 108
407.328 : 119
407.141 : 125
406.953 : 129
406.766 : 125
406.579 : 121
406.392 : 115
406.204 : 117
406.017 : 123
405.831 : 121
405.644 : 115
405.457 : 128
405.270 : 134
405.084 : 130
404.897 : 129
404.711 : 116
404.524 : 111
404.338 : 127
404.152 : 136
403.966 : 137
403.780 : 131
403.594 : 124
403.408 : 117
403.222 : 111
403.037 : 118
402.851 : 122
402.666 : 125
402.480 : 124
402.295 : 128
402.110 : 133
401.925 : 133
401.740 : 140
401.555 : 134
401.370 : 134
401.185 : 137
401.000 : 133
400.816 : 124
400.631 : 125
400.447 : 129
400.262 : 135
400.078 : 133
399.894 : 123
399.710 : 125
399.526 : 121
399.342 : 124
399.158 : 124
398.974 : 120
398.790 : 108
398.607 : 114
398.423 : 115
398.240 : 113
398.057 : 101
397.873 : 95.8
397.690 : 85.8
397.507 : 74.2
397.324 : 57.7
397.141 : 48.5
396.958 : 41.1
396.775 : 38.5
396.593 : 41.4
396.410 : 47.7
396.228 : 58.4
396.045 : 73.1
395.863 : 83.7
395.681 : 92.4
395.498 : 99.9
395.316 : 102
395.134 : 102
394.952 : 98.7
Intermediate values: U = 3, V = 7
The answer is -11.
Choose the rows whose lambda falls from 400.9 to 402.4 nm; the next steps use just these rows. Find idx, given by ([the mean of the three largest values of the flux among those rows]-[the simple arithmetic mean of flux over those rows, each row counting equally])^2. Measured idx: 9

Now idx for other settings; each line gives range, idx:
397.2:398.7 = 378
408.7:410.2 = 251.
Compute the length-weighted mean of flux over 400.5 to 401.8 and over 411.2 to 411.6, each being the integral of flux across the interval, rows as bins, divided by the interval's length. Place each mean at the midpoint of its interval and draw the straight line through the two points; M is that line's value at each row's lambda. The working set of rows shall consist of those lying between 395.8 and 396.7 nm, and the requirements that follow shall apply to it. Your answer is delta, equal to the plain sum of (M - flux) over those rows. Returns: 372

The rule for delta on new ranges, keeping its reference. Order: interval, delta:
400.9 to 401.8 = -18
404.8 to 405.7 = 12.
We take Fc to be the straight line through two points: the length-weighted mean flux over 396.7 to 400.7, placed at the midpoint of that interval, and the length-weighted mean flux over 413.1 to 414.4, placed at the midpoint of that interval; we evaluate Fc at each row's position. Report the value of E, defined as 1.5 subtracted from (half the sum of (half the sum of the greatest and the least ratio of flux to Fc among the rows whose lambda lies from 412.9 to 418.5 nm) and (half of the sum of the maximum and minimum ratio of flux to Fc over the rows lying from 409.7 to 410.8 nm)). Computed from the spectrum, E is -0.498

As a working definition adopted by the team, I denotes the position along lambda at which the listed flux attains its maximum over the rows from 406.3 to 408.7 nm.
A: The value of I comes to 408.644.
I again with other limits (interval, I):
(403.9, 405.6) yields 403.966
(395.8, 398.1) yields 398.057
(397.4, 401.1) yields 400.262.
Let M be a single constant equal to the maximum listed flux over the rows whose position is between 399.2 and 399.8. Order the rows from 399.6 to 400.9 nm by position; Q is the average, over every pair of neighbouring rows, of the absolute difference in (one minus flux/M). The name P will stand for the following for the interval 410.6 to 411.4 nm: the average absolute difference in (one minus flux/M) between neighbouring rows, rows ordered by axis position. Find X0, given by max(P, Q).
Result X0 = 0.033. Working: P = 0.027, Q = 0.033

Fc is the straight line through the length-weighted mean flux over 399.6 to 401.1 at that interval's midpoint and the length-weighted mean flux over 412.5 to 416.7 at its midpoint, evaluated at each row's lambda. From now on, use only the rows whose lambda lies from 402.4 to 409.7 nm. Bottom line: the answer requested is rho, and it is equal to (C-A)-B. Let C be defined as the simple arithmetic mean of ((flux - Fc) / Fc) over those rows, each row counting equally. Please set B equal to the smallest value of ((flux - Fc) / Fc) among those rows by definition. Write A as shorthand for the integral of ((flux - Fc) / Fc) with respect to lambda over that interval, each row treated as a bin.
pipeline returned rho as 0.07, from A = 0.07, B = -0.13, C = 0.01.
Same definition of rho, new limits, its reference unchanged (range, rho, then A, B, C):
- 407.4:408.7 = 0.13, 0.03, -0.13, 0.03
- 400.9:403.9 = 0.11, 0.02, -0.12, 0.01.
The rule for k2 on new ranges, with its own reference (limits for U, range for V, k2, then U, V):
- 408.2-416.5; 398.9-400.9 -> 133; 14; 4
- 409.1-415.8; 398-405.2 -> 24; 11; 9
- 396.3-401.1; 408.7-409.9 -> 543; 30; 12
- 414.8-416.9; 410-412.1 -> -9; 6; 7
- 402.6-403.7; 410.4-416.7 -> -22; 5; 9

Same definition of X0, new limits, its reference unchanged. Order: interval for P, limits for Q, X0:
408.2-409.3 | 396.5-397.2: 0.050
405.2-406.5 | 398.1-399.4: 0.047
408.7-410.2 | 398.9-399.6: 0.057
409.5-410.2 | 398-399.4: 0.072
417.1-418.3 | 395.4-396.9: 0.070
